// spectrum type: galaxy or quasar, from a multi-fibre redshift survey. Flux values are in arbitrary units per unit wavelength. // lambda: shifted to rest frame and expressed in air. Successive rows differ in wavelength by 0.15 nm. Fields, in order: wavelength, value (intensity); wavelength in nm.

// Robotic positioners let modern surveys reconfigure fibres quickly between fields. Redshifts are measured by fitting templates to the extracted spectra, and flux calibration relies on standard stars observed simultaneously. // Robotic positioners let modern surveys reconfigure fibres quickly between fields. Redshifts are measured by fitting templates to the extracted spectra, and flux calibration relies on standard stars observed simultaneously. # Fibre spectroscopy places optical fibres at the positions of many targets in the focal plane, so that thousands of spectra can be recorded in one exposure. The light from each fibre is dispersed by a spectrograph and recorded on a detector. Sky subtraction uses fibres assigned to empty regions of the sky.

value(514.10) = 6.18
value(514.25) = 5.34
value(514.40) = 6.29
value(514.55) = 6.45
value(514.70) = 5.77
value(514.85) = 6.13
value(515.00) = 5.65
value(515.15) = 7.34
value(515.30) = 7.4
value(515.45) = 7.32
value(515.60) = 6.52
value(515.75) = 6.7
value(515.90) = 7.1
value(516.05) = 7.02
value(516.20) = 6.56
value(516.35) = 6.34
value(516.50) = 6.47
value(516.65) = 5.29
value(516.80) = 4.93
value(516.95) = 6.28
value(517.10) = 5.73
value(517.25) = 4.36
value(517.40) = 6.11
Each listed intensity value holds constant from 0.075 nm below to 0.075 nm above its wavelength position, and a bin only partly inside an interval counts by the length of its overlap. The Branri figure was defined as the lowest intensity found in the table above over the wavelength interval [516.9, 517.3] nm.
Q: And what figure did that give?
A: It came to 4.36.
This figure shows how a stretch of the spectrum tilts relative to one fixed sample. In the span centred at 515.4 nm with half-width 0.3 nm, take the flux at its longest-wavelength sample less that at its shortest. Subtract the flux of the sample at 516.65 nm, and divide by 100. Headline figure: -0.061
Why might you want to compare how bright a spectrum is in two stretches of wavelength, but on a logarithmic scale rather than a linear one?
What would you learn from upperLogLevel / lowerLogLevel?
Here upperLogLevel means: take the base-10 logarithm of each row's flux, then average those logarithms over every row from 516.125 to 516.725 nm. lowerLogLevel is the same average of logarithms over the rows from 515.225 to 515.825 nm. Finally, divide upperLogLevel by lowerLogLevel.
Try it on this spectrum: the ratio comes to 0.93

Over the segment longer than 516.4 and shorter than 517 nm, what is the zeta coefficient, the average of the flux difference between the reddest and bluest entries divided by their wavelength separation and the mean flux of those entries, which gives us 2.7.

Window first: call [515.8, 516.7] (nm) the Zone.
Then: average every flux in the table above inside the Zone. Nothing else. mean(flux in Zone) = 6.5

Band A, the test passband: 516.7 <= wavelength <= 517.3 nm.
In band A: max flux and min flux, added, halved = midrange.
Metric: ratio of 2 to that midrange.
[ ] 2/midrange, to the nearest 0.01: 0.38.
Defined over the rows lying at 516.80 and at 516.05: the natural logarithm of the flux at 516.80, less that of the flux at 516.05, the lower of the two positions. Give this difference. -0.35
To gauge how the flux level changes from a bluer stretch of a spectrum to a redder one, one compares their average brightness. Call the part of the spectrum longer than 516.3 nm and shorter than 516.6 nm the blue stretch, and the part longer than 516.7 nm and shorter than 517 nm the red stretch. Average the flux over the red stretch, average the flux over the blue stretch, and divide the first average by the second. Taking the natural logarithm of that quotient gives -0.13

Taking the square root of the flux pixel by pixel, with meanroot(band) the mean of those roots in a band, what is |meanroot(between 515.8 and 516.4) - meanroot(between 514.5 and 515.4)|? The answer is 0.06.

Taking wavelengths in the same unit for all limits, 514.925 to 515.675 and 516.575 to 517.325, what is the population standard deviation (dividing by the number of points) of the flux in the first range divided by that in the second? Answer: 1.03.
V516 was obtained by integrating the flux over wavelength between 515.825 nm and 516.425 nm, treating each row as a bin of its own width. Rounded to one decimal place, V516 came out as 4.1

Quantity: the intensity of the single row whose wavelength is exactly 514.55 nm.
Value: 6.45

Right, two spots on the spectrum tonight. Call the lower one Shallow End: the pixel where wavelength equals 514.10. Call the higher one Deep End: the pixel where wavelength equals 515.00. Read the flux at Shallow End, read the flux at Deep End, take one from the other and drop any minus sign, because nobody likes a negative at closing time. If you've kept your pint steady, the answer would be 0.5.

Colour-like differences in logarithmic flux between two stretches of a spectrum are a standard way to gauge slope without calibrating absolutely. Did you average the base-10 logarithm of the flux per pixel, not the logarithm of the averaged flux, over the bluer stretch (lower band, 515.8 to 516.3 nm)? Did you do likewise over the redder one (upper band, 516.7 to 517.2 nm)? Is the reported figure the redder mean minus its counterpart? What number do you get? -0.09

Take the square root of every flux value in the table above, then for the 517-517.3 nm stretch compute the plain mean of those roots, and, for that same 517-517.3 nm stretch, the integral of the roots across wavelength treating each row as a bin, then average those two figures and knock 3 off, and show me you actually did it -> -1.5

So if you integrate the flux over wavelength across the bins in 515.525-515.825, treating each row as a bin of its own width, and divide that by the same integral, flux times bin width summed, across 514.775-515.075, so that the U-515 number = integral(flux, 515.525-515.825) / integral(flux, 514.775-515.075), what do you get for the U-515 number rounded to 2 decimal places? 1.12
